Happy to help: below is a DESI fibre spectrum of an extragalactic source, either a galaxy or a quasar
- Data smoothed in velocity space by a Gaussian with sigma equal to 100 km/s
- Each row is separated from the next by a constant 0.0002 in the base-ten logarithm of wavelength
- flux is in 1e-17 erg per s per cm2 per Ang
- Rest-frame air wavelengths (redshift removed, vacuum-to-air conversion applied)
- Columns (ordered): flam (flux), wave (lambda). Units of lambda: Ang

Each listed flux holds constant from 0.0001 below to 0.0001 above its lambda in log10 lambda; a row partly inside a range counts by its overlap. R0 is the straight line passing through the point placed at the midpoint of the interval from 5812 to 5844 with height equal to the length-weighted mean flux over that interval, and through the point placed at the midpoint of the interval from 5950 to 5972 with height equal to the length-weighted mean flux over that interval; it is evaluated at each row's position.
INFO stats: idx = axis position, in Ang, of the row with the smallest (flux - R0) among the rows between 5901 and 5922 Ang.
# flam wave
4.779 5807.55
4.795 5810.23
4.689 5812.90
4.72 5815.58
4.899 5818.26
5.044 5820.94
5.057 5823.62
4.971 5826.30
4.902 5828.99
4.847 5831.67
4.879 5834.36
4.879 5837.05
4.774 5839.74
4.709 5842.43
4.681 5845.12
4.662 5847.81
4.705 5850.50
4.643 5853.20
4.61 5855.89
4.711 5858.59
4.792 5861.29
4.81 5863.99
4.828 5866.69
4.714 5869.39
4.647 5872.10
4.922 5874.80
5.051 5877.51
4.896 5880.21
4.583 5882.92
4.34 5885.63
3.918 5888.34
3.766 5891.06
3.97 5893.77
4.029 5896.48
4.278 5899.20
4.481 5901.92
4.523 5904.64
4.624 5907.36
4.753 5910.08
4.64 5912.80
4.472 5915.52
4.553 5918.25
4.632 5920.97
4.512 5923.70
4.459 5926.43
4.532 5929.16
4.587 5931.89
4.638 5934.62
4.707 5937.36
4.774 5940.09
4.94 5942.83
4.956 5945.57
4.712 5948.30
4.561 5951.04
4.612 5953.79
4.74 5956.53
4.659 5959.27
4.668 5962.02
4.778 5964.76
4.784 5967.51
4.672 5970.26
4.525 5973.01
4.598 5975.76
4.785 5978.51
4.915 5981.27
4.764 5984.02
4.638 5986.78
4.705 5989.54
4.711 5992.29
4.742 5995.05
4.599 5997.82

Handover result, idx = 5901.92 Ang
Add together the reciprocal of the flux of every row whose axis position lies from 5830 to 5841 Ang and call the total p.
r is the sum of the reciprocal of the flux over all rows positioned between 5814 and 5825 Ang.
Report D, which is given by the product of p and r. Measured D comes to 0.670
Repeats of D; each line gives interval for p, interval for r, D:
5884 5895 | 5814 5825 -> 0.814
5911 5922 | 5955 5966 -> 0.743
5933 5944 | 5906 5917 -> 0.727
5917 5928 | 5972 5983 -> 0.750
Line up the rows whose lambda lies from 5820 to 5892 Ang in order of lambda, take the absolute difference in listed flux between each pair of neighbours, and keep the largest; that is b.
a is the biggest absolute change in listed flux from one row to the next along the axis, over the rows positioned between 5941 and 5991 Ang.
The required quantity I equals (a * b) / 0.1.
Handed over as 1.03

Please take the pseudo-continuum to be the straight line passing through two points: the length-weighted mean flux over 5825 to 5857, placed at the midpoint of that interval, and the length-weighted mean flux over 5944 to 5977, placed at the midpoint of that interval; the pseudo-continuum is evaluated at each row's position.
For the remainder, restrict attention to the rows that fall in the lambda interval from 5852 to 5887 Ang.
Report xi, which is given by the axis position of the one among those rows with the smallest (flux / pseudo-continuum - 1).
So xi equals 5885.63 Ang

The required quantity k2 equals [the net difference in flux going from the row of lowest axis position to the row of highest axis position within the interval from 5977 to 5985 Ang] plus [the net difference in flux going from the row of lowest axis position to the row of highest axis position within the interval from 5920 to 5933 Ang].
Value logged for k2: -0.07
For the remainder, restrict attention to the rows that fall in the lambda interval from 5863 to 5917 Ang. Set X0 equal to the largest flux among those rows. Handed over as 5.051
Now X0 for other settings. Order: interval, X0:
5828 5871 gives 4.902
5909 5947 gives 4.956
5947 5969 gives 4.784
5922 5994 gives 4.956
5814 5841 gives 5.057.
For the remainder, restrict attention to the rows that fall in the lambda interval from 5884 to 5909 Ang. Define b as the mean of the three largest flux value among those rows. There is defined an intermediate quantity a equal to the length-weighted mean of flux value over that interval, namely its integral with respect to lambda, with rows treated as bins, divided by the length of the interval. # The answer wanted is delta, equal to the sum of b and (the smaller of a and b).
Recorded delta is 8.77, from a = 4.22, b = 4.5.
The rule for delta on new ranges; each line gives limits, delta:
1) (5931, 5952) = 9.63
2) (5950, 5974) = 9.44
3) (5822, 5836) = 9.91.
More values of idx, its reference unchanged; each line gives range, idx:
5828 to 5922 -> 5891.06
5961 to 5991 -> 5973.01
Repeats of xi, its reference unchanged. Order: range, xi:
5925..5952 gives 5926.43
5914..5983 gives 5926.43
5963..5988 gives 5973.01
